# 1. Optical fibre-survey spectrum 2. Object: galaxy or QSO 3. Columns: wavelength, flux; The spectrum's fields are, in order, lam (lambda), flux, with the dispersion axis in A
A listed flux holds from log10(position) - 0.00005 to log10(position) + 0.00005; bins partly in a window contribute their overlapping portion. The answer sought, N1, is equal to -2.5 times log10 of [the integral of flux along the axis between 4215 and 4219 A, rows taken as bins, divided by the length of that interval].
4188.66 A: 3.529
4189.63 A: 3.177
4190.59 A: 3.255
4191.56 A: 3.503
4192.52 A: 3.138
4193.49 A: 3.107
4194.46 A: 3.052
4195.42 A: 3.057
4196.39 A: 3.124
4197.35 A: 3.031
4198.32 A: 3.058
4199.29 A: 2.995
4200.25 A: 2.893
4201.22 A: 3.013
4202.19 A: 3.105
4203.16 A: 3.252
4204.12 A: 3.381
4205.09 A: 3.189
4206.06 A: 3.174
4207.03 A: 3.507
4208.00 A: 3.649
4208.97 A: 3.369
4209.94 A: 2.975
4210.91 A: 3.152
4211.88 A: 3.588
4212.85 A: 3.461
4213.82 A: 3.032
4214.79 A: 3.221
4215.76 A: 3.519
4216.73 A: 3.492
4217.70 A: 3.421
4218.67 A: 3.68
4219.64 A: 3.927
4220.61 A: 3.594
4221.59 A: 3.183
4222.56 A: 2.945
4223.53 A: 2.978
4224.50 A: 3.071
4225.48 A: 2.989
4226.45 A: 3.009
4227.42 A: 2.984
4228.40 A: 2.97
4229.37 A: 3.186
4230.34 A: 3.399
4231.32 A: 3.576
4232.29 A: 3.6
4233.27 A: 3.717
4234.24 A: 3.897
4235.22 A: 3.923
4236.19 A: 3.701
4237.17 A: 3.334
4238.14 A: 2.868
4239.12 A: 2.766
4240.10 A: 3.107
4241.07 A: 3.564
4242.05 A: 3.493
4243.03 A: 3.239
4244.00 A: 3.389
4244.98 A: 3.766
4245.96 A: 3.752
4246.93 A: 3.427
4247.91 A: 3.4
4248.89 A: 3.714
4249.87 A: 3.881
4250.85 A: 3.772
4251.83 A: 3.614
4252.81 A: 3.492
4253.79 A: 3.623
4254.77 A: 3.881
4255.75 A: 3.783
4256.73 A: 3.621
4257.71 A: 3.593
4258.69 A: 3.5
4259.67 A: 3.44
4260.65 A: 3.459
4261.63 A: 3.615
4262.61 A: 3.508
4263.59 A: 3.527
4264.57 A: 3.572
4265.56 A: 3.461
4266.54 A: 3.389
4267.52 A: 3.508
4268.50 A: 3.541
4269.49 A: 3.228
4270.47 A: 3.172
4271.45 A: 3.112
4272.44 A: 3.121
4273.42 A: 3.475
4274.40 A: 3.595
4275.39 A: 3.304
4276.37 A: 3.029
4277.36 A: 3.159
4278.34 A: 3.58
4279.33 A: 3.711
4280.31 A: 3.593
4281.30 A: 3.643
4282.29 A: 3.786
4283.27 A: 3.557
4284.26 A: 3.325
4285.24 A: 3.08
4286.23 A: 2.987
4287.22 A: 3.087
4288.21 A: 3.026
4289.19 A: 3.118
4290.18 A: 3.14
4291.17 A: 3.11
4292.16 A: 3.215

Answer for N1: -1.36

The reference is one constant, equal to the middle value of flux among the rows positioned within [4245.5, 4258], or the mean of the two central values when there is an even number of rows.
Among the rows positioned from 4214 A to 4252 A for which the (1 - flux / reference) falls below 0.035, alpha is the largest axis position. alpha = 4251.83 A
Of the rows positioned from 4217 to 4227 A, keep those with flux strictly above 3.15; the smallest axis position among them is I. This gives 4217.70 A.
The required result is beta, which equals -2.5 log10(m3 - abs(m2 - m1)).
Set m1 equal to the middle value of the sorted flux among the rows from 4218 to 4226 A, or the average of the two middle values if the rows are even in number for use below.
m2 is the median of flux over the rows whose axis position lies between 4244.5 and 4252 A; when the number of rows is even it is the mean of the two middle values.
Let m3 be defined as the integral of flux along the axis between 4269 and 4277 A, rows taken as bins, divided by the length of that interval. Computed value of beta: -1.06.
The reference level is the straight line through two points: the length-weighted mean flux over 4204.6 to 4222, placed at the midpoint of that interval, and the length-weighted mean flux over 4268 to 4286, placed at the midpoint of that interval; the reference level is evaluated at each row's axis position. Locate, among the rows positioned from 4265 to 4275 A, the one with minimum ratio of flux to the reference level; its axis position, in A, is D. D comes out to 4271.45 A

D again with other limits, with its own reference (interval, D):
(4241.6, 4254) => 4243.03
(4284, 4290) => 4286.23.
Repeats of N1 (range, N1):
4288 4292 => -1.23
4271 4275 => -1.30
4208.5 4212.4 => -1.29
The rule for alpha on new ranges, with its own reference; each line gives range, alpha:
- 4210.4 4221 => 4220.61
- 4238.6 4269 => 4268.50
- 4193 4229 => 4220.61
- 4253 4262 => 4261.63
